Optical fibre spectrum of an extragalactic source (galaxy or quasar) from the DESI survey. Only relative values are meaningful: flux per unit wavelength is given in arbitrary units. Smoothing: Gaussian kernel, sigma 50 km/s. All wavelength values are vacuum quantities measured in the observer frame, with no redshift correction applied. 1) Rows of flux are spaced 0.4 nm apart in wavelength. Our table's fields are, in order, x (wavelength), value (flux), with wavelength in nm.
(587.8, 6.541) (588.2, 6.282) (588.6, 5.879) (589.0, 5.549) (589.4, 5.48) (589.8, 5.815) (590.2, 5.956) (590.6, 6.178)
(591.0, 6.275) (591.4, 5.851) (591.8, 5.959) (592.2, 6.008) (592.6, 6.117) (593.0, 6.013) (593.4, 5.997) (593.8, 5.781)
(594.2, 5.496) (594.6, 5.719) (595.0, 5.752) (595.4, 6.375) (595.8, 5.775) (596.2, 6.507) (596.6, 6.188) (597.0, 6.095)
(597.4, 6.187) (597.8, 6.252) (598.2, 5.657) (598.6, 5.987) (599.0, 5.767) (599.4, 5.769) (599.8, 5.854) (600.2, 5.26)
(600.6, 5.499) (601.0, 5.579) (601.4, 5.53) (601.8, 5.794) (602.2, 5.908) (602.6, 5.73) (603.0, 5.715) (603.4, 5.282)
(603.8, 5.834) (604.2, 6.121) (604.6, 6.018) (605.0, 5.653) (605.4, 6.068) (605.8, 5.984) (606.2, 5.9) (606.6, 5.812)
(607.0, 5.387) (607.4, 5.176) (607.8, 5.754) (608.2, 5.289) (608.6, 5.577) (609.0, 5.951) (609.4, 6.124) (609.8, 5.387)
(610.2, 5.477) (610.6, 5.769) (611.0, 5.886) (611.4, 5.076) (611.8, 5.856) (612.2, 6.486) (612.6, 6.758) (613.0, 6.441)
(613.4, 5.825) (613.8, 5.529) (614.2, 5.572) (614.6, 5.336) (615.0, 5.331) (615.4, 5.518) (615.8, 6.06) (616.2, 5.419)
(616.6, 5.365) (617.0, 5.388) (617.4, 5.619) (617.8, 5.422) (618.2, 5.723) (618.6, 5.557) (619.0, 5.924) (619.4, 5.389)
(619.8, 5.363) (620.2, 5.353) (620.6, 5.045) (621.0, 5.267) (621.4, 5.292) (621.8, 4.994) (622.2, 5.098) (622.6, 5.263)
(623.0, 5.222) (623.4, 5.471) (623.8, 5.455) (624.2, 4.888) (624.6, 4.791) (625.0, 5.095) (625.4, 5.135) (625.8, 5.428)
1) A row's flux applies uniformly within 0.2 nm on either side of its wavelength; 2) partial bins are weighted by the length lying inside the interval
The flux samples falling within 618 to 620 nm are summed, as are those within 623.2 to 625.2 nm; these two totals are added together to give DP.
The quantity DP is 53.7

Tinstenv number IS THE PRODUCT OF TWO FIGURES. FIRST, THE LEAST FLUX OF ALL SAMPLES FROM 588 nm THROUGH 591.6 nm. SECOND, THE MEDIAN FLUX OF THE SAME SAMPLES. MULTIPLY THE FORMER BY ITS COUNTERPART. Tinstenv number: 32.2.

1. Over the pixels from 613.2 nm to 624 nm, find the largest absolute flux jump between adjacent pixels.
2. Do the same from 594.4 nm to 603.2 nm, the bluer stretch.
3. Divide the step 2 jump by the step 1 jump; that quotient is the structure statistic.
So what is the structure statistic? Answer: 1.14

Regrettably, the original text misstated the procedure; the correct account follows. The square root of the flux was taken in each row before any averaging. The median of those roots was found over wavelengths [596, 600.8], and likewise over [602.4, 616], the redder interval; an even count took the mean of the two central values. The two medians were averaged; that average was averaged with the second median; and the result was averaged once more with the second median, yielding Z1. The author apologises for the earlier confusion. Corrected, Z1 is 2.40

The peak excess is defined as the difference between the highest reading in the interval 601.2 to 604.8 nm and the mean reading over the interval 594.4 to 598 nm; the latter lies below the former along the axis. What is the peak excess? 0.03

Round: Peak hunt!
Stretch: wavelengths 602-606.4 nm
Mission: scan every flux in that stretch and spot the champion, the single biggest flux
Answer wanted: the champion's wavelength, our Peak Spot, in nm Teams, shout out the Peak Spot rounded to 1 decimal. 604.2 nm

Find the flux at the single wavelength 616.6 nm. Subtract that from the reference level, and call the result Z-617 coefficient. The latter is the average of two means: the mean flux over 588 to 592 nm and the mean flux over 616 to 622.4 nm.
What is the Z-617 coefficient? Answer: 0.3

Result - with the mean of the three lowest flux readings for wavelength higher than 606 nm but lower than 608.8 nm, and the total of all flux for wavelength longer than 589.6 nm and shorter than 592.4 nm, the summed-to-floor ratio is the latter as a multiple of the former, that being 8.0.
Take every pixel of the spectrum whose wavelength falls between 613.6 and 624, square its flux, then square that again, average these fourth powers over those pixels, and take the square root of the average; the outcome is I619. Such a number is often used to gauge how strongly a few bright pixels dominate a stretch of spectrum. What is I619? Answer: 29.6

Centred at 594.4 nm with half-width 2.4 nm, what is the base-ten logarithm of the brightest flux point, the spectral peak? 0.813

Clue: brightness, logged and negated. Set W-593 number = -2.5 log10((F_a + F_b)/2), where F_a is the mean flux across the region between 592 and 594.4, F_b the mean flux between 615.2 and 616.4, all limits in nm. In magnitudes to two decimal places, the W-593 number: -1.91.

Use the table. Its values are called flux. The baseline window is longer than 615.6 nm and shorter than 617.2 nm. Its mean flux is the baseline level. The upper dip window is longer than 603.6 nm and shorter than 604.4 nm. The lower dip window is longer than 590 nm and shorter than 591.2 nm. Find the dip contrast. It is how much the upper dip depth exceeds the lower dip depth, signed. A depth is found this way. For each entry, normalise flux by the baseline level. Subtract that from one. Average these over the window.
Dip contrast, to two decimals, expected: 0.03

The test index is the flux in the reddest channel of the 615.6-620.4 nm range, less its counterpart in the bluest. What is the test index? -0.7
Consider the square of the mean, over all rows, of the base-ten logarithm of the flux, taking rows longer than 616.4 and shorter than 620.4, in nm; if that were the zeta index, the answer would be 0.55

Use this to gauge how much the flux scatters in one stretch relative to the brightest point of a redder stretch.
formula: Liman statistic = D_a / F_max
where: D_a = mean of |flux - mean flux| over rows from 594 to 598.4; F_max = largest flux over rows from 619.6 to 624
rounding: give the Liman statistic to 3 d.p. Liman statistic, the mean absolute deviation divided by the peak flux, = 0.053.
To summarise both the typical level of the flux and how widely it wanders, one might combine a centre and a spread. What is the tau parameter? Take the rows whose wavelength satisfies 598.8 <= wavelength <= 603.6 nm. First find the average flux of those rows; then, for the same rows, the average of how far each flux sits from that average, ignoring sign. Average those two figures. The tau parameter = 2.91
